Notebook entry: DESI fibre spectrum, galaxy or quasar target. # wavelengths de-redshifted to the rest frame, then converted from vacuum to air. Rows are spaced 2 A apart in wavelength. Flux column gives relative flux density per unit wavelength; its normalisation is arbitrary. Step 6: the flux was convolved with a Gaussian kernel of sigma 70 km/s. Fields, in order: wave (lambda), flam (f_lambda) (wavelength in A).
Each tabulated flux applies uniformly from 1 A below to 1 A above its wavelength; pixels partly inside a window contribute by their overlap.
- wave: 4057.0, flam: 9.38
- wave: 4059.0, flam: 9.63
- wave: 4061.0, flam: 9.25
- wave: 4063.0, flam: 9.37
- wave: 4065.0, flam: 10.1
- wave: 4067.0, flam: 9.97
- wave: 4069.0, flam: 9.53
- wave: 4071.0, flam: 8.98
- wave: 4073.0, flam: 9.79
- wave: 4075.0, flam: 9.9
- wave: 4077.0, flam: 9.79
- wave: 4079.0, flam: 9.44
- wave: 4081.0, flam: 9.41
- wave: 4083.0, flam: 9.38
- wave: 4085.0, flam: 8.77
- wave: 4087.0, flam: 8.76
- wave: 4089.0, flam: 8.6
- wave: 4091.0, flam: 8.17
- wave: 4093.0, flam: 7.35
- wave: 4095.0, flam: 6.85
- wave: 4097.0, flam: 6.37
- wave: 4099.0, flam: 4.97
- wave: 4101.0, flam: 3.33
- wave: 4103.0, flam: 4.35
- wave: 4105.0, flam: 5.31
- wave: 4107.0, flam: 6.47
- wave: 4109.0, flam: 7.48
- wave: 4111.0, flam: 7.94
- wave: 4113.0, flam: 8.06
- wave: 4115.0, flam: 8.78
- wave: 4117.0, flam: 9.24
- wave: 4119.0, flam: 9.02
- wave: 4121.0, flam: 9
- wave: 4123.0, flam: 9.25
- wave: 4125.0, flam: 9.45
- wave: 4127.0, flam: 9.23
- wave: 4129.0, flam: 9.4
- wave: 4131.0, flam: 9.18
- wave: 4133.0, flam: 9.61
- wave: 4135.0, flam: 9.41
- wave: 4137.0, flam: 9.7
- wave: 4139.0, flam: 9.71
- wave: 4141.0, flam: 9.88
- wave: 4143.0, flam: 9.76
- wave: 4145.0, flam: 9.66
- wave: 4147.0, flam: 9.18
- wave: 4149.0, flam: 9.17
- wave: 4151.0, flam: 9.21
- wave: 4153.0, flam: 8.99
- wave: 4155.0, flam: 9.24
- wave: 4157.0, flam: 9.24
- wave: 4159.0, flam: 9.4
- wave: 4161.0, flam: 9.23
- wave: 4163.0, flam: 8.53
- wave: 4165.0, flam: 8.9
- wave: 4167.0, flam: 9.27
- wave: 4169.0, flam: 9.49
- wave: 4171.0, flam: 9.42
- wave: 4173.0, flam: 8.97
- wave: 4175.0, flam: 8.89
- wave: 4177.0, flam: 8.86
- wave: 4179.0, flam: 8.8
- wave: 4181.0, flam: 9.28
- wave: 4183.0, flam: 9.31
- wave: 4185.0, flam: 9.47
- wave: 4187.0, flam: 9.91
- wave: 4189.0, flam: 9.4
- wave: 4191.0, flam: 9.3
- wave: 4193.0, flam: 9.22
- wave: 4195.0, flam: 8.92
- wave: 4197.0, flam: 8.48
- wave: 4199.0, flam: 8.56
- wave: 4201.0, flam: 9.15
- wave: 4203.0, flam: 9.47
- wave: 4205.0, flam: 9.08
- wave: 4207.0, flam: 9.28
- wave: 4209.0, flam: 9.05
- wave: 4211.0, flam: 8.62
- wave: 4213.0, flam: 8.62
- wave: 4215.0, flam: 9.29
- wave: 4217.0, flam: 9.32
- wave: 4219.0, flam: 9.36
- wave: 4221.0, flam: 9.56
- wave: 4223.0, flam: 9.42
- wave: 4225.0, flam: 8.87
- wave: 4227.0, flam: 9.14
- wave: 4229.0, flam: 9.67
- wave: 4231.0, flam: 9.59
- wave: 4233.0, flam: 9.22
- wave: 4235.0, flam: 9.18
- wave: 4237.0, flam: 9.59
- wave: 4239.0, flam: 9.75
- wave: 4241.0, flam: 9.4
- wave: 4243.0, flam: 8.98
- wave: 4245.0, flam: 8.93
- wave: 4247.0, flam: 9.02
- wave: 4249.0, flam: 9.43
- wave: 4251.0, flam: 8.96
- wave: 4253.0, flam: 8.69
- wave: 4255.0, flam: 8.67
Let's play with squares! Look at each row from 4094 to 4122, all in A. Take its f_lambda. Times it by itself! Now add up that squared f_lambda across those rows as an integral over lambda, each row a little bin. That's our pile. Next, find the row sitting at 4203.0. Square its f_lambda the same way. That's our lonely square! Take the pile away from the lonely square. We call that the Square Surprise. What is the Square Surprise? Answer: -1352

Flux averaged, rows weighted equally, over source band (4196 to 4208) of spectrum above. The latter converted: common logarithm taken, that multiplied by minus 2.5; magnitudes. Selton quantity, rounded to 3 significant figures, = -2.39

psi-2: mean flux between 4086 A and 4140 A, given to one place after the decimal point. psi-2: 8.0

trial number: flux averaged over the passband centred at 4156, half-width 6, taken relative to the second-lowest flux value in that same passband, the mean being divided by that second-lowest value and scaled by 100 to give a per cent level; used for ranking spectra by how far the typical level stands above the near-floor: 100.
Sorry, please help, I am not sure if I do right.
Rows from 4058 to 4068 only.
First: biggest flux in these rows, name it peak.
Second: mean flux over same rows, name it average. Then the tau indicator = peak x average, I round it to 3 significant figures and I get 97.6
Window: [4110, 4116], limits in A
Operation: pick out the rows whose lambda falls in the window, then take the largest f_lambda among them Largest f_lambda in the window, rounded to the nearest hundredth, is 8.78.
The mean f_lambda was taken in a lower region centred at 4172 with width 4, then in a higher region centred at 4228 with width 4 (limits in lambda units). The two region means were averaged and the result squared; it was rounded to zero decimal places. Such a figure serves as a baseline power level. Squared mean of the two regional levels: 86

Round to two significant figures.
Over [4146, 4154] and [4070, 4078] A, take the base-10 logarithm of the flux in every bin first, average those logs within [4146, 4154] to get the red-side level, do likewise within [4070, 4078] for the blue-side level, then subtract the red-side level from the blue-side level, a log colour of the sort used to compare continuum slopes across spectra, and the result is 0.022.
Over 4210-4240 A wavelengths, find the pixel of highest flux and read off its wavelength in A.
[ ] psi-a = 4239.0 A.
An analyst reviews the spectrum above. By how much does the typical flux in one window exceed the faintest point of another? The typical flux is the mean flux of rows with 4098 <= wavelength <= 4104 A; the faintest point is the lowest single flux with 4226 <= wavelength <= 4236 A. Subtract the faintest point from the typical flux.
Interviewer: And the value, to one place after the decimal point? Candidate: -4.9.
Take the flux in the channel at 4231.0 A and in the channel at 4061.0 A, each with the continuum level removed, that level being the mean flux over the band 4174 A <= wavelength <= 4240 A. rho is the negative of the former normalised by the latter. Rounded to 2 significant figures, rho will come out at -7.9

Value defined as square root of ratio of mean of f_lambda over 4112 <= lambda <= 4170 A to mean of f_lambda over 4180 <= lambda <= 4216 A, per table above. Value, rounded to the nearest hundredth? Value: 1.01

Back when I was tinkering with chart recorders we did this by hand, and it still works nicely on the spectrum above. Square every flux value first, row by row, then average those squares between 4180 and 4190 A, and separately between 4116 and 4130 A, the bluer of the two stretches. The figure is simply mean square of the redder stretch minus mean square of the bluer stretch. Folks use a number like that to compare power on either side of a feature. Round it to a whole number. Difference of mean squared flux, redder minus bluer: 5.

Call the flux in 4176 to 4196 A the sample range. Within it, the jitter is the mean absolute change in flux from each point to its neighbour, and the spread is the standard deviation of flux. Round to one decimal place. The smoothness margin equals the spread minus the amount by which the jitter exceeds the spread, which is 0.4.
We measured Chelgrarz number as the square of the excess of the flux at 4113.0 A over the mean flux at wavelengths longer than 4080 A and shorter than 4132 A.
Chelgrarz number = 0.0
